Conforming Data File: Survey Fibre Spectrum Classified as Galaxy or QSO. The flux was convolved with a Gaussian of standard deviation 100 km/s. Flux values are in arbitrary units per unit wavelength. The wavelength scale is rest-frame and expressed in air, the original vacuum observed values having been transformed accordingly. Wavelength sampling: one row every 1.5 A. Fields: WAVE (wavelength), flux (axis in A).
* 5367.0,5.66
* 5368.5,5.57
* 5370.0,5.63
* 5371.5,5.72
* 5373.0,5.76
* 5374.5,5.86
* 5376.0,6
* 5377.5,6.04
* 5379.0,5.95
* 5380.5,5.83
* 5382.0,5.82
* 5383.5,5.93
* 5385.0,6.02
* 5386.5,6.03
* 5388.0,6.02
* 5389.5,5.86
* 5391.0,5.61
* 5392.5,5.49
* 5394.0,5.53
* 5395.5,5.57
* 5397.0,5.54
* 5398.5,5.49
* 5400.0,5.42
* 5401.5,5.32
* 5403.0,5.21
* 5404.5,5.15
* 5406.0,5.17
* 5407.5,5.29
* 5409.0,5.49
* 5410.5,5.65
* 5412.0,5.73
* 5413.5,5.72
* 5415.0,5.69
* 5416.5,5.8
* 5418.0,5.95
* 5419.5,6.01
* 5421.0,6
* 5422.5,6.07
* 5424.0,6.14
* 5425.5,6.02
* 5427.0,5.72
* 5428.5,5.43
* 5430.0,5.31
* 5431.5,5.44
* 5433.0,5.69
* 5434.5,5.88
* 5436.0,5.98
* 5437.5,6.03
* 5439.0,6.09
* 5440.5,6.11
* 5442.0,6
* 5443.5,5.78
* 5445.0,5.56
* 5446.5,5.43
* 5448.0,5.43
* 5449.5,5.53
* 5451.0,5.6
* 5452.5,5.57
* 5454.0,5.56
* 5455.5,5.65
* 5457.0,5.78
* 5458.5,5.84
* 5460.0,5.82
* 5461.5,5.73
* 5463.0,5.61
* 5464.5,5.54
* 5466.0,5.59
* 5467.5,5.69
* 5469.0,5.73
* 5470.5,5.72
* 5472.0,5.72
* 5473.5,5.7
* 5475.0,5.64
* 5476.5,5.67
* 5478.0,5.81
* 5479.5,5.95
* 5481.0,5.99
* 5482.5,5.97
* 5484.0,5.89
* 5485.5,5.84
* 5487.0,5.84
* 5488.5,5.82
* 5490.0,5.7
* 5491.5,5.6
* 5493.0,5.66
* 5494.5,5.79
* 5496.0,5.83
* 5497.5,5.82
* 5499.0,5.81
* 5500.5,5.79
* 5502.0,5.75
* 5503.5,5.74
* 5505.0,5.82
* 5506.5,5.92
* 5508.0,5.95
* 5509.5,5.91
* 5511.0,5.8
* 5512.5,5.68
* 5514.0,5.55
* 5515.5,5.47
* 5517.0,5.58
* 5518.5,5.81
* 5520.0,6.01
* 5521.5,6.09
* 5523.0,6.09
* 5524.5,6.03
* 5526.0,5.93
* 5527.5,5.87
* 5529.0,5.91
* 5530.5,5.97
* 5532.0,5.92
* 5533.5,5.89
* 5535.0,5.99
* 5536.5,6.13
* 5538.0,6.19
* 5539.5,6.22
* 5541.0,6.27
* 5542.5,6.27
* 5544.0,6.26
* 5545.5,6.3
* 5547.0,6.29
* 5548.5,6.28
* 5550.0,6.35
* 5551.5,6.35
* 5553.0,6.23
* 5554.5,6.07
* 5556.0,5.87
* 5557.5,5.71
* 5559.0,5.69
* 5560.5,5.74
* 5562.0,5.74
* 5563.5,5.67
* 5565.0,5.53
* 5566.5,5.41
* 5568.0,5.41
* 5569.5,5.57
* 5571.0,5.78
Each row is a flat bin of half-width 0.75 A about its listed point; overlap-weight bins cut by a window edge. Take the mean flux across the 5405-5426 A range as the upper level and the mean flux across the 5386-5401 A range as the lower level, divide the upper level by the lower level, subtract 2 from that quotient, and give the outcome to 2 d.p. -0.98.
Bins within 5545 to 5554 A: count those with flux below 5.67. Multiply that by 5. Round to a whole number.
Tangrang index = 0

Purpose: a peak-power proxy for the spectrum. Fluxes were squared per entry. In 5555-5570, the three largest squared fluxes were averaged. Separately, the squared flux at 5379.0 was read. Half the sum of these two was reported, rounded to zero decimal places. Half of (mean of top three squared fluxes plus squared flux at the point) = 34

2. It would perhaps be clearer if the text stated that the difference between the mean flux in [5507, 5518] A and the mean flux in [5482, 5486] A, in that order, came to -0.19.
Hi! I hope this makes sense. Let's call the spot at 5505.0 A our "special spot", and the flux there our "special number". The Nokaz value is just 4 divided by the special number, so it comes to 0.687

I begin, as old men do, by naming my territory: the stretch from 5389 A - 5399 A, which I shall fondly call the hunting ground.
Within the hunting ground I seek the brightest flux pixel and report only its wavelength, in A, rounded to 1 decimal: 5389.5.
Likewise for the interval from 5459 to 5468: 5460.0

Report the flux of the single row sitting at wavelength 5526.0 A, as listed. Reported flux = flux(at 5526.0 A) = 5.93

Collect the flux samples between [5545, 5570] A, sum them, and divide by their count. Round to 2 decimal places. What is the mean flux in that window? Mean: 5.89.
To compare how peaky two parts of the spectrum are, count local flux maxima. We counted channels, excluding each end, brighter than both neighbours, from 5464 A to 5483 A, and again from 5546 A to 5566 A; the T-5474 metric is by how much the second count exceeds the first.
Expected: -2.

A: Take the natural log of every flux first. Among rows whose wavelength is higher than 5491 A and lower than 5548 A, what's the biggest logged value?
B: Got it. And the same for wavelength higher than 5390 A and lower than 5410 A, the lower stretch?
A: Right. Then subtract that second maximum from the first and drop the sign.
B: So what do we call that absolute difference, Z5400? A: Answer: 0.12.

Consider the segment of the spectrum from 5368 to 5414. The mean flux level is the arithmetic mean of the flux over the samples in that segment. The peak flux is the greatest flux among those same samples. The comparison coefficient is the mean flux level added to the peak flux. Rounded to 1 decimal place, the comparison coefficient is 11.7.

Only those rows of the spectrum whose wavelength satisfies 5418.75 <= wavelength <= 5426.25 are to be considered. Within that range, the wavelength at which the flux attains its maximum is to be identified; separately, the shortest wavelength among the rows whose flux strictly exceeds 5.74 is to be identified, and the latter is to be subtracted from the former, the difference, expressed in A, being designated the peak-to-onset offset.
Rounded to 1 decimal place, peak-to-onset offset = 4.5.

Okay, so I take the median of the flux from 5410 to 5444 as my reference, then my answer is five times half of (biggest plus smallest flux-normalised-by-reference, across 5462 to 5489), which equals 4.902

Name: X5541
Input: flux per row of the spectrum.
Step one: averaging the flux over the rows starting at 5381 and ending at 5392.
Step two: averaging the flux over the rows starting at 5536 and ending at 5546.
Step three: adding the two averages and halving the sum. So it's 6.1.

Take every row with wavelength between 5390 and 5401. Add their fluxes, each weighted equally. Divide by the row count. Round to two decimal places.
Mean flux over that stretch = 5.52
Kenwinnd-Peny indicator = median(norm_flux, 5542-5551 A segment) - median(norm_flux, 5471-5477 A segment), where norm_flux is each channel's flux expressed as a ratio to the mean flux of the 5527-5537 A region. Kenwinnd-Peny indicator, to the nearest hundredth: 0.10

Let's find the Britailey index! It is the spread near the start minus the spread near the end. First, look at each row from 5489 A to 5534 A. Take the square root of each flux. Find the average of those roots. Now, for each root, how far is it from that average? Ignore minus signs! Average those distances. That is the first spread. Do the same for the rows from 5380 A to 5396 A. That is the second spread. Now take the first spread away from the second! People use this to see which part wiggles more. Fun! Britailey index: 0.012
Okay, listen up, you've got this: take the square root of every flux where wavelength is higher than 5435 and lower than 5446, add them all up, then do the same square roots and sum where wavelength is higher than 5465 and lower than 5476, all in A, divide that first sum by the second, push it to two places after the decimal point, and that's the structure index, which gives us 1.02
